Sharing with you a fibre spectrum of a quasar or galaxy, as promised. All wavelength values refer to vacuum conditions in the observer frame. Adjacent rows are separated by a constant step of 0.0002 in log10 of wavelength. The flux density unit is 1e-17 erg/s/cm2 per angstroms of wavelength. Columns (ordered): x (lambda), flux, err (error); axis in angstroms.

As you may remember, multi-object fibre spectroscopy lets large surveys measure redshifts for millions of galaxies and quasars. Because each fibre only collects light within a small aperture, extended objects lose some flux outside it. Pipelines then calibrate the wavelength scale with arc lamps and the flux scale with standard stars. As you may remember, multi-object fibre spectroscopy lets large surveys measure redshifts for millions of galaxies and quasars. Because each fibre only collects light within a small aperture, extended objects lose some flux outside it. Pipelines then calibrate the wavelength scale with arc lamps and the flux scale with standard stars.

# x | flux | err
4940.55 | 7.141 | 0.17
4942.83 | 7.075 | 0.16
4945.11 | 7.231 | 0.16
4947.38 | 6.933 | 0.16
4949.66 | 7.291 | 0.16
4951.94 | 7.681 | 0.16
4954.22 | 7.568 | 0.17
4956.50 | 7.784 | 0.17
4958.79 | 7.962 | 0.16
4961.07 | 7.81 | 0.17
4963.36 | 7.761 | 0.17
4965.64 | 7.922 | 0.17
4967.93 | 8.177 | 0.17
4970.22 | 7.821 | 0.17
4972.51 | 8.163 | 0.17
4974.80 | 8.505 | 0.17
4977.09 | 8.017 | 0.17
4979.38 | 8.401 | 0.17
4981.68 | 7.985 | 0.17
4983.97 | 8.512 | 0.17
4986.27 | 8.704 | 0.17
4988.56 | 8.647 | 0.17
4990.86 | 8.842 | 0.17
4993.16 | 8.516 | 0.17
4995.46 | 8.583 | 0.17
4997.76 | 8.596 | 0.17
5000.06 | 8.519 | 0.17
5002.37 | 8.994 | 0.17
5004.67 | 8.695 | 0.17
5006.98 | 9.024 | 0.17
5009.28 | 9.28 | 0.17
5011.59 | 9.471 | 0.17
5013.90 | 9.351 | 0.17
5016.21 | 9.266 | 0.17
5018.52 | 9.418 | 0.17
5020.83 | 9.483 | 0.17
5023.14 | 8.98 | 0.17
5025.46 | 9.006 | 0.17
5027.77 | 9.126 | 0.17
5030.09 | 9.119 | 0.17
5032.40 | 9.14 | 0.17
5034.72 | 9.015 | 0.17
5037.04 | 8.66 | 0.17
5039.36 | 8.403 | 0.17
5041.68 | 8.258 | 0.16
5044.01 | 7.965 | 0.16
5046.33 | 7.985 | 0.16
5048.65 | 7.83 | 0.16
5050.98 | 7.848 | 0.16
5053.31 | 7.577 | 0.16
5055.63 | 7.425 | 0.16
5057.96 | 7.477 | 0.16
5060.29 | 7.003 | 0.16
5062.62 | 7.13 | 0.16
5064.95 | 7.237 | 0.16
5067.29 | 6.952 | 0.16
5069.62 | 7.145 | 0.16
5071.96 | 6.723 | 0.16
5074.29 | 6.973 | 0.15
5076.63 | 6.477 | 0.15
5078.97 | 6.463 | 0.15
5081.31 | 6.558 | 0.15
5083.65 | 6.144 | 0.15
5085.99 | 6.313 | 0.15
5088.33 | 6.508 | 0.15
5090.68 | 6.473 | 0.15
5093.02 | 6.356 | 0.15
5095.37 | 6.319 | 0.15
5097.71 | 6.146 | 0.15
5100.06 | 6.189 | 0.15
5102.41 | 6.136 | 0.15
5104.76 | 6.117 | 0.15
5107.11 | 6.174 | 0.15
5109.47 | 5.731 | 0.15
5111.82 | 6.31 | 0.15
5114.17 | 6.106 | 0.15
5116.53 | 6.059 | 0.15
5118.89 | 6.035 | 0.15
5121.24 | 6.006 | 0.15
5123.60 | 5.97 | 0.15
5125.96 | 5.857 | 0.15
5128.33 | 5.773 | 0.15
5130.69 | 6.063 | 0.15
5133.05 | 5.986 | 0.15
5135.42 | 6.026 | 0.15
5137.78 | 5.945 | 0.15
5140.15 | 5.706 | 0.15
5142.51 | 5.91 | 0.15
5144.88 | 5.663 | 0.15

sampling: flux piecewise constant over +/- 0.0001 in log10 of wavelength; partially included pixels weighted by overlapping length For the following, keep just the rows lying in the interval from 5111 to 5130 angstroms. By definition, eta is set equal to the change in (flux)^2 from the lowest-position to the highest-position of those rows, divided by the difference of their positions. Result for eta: -0.39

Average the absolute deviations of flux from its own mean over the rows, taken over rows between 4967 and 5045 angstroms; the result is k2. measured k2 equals 0.39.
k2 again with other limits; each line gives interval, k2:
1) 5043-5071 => 0.32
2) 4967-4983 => 0.18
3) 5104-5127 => 0.12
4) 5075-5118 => 0.17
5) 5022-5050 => 0.45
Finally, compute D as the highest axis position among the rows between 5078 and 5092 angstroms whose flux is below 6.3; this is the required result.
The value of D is 5083.65 angstroms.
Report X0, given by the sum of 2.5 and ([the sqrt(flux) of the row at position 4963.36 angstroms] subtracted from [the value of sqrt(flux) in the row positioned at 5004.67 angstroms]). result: 2.7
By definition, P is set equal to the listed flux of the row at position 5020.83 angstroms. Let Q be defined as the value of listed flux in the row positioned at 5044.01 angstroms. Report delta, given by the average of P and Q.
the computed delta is 8.7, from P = 9.483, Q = 7.965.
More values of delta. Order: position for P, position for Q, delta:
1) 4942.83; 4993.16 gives 7.8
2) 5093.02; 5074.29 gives 6.7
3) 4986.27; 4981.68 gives 8.3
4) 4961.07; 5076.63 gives 7.1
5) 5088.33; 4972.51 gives 7.3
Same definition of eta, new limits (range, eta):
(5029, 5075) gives -0.78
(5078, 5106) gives -0.17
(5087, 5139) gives -0.14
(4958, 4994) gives 0.27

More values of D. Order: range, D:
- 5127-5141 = 5140.15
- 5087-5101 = 5100.06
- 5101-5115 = 5114.17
